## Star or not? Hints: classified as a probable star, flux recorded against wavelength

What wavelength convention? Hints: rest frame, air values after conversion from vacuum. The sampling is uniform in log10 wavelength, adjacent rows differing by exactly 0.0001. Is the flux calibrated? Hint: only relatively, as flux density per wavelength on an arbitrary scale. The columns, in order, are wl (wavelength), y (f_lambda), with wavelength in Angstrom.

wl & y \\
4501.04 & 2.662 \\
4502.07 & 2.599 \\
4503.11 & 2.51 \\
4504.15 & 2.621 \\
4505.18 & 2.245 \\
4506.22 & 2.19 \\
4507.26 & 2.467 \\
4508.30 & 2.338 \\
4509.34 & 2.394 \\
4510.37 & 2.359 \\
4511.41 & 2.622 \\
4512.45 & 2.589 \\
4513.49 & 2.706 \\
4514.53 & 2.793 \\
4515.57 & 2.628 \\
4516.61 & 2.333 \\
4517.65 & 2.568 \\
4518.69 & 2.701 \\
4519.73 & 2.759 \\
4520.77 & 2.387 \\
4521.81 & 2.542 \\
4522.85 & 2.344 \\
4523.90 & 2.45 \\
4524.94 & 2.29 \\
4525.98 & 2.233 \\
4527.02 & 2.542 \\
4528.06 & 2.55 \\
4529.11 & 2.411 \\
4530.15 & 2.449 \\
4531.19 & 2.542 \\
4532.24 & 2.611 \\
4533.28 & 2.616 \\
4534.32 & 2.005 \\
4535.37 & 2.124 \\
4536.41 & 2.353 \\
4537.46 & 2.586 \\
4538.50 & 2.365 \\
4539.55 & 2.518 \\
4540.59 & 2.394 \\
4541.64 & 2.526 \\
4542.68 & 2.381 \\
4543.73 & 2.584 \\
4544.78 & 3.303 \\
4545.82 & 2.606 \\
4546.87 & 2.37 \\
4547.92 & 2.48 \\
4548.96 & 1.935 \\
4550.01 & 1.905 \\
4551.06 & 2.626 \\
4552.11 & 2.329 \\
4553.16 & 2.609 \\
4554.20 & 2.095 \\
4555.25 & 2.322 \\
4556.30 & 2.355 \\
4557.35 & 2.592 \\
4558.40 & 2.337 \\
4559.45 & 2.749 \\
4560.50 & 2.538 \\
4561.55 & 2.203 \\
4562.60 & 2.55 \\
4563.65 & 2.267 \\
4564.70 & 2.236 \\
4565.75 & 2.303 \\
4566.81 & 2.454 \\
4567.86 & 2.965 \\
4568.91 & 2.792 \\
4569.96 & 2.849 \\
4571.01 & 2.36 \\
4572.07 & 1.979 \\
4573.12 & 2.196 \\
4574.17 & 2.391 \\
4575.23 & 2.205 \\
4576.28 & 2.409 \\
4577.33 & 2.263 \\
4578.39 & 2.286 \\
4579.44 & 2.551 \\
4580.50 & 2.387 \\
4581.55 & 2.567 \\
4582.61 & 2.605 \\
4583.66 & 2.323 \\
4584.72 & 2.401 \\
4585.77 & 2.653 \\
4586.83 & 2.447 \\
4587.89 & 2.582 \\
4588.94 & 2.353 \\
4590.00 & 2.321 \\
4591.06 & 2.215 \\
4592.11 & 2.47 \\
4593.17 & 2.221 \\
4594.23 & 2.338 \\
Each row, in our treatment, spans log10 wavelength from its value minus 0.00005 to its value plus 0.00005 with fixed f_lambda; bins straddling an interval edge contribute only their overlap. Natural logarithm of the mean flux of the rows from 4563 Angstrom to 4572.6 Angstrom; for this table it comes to 0.903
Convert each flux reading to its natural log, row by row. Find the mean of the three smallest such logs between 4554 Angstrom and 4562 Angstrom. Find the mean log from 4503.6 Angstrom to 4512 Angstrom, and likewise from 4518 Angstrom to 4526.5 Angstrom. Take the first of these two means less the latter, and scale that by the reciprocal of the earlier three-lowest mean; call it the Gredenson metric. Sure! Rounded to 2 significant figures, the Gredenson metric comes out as -0.030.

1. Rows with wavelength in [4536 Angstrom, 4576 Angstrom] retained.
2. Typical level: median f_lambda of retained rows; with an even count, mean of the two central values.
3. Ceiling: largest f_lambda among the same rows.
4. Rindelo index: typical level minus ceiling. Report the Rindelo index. -0.92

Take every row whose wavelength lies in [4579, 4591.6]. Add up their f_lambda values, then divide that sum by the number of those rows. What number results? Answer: 2.45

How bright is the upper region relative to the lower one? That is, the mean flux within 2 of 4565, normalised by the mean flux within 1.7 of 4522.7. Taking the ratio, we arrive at 0.95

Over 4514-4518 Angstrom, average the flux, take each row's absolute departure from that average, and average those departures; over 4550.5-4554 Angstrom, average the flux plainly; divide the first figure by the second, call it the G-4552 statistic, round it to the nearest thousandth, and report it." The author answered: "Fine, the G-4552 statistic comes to 0.052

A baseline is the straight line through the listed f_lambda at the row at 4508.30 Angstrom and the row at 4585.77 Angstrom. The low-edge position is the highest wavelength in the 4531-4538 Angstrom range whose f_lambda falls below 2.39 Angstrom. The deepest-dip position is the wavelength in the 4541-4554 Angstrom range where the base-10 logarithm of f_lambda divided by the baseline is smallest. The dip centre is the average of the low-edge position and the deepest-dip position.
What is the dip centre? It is 4543.2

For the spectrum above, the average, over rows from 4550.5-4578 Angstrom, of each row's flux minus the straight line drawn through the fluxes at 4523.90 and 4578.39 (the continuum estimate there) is 0.09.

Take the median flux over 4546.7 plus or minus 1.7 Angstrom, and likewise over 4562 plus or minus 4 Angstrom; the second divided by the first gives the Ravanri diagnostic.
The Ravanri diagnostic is 0.94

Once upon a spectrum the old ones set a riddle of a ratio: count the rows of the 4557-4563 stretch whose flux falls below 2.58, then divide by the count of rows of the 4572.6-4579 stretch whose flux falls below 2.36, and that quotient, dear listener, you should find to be 1.0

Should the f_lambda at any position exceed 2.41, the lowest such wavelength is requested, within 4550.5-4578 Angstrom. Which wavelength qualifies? 4551.06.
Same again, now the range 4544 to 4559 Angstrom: 4544.78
